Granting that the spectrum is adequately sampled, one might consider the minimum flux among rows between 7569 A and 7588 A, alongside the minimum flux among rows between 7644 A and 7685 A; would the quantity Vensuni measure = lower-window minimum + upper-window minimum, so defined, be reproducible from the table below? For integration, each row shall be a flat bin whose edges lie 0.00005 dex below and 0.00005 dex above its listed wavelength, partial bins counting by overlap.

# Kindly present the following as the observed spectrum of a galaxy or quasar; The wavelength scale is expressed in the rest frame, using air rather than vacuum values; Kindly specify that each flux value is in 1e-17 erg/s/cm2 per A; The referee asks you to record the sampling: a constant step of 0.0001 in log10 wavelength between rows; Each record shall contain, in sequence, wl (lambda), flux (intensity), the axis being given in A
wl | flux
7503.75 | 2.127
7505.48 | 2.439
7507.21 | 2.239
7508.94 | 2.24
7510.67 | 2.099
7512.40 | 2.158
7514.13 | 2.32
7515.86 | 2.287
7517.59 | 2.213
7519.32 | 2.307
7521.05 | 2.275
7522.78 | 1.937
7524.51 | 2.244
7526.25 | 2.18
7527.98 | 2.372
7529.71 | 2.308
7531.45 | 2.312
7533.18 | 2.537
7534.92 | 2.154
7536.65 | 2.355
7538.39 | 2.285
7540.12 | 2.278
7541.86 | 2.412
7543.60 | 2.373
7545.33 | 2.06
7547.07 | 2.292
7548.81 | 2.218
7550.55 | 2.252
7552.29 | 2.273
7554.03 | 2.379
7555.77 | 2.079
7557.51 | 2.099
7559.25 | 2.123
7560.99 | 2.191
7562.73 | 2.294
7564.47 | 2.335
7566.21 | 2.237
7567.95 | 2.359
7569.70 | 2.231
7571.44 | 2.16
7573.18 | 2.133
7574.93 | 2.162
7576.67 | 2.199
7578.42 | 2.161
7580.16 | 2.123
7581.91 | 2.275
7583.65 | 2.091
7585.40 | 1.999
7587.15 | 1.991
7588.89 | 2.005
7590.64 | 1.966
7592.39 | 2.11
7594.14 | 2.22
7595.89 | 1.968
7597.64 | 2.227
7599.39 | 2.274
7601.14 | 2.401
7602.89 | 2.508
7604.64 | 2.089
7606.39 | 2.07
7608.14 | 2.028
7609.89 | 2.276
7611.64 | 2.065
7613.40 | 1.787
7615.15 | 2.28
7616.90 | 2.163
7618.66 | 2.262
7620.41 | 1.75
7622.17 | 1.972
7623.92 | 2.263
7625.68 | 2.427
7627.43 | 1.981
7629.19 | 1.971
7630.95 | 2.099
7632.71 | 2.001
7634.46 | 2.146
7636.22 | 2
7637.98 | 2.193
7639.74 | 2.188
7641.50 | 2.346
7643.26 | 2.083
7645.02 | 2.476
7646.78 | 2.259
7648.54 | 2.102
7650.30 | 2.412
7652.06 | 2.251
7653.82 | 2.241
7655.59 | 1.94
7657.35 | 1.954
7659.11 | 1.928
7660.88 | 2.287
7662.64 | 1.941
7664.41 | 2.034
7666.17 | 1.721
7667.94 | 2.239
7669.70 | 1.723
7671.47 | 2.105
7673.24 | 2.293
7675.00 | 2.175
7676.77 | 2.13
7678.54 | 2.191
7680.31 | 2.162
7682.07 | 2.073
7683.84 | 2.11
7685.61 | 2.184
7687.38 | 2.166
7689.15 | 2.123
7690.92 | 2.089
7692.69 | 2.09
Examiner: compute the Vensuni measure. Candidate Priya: 3.71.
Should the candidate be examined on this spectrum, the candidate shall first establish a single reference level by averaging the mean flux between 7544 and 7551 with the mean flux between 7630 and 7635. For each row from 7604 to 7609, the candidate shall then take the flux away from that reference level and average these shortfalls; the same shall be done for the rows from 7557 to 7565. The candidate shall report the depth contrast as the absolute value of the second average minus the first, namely 0.15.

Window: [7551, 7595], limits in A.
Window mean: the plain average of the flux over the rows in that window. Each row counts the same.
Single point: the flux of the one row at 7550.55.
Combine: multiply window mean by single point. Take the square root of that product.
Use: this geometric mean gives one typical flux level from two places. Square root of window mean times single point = 2.21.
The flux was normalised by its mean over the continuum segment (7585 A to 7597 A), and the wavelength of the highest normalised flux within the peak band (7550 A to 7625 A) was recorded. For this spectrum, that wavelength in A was 7602.89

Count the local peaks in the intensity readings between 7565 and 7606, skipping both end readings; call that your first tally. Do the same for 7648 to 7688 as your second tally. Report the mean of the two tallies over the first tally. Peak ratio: 1.17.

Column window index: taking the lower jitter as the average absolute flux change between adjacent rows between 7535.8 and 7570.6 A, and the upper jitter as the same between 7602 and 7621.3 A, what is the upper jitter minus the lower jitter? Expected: 0.14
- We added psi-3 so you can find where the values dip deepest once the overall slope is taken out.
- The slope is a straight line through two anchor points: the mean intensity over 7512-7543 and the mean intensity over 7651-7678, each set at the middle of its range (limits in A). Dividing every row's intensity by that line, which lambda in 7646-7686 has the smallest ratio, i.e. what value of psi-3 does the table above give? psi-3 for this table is 7666.17 A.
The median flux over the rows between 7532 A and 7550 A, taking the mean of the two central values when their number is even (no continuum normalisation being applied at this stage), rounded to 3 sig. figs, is 2.29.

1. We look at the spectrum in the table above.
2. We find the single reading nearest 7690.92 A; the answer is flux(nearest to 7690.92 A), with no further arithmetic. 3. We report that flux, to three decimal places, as 2.089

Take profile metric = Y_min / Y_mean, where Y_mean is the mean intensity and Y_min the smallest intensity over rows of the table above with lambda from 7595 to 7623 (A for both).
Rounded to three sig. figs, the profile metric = 0.821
